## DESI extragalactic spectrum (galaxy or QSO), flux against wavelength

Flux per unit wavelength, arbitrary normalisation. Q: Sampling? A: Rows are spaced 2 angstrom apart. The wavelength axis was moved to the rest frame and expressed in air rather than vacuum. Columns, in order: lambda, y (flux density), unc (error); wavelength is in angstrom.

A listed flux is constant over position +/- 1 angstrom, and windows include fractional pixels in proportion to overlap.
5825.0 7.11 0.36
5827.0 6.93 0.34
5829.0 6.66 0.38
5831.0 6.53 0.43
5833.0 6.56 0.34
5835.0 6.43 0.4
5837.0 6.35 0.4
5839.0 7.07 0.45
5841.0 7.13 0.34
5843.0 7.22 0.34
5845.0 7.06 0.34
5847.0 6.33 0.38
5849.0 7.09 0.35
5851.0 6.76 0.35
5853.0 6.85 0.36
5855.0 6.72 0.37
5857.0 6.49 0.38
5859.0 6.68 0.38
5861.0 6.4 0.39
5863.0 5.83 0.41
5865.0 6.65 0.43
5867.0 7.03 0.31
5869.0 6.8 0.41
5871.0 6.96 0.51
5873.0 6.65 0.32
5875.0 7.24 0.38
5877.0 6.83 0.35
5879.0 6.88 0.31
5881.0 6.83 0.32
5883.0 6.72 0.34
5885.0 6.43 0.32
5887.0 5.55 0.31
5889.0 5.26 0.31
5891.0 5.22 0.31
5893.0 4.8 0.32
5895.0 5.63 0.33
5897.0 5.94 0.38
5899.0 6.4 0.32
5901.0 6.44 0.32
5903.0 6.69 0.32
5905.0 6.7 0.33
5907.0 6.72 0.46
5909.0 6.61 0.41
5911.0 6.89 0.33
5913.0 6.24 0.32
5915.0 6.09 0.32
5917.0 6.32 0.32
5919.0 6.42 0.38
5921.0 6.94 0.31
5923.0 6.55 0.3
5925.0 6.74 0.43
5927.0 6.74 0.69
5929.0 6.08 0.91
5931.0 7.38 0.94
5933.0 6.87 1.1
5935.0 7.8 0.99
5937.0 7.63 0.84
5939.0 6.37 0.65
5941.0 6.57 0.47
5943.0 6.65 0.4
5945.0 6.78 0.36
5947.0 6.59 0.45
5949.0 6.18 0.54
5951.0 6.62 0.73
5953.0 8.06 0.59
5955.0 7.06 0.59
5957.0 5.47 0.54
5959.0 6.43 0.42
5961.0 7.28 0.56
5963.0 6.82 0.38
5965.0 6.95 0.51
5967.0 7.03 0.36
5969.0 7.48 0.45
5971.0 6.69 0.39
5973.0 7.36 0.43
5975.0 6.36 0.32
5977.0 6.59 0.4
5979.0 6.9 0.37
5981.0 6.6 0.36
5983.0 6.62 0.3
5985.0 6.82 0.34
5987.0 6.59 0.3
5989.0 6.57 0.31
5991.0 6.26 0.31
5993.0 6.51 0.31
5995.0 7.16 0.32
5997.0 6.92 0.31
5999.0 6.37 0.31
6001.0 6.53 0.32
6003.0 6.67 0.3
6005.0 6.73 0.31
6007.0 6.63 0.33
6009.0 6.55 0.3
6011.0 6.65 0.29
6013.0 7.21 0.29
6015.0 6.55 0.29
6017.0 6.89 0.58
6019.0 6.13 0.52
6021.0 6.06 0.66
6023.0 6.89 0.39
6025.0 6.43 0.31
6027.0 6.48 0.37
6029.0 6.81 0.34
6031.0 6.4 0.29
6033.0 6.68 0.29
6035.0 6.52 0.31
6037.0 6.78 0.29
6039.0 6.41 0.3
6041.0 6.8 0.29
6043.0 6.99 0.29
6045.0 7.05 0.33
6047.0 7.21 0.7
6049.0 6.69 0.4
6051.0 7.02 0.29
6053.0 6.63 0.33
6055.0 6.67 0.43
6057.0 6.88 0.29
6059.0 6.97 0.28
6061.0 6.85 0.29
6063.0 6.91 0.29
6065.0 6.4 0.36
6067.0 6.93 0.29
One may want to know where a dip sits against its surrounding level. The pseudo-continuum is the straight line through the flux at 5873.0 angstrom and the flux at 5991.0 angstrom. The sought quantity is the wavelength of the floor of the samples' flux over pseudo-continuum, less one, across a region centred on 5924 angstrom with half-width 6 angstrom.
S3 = 5929.0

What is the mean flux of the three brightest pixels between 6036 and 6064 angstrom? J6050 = 7.1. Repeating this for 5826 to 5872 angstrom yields 7.1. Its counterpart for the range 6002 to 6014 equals 6.9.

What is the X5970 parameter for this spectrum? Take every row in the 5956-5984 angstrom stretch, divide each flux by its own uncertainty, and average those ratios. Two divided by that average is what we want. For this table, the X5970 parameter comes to 0.119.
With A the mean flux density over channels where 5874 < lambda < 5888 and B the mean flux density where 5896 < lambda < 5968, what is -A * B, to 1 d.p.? -44.5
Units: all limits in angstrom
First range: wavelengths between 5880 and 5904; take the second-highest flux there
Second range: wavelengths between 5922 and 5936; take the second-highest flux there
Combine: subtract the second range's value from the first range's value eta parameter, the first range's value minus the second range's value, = -0.7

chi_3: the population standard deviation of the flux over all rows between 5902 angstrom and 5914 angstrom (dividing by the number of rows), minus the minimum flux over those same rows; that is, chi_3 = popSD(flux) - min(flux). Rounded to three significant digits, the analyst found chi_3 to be -6.04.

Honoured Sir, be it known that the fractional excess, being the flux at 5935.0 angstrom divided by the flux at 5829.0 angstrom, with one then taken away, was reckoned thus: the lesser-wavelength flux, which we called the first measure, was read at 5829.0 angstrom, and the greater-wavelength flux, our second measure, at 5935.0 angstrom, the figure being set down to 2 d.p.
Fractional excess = 0.17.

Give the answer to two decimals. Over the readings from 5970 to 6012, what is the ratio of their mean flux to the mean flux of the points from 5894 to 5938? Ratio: 1.01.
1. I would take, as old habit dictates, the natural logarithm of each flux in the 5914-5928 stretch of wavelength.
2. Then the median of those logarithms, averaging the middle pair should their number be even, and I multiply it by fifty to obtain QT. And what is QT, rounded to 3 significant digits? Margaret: 94.0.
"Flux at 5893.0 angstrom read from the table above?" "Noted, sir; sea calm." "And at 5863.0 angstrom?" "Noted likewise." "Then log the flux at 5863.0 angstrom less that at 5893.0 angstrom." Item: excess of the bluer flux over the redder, 1.0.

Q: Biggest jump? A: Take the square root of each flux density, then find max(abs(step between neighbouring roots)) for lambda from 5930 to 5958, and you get 0.318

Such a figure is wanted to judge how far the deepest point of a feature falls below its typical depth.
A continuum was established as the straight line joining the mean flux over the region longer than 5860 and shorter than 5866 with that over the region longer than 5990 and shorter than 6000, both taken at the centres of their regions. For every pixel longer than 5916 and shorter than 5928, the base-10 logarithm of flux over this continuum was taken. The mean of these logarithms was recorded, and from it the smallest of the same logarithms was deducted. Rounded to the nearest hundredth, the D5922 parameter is 0.02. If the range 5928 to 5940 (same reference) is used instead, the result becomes 0.06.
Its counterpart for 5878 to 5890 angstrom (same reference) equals 0.08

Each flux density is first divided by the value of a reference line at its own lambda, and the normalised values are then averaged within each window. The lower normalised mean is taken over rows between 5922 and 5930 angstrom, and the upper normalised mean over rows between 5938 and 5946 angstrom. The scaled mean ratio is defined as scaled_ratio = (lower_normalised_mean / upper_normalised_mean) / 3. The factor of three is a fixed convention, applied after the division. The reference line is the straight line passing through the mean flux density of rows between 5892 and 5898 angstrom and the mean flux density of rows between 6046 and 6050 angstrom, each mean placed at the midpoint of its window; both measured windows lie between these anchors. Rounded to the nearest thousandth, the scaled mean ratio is 0.339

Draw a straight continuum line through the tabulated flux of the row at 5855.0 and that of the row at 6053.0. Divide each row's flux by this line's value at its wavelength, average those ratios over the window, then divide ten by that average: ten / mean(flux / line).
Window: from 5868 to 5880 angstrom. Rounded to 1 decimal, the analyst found 9.7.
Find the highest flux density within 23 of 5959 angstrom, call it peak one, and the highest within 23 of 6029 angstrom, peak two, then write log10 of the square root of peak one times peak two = 0.882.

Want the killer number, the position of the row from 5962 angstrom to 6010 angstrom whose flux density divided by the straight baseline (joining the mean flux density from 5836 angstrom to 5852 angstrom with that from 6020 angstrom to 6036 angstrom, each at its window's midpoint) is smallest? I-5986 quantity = 5991.0 angstrom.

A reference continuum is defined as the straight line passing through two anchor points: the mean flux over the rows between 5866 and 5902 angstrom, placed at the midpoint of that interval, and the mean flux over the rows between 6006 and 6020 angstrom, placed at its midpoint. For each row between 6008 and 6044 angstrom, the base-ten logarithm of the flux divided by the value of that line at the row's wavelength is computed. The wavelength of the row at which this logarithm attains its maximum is 6013.0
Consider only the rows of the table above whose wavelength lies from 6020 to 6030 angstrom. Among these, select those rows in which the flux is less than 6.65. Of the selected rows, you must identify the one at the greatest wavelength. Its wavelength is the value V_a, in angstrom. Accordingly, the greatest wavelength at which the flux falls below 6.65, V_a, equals 6027.0 angstrom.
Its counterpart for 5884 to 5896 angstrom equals 5895.0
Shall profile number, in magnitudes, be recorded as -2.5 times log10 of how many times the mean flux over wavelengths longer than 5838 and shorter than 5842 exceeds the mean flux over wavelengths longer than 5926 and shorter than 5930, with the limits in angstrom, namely -0.11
